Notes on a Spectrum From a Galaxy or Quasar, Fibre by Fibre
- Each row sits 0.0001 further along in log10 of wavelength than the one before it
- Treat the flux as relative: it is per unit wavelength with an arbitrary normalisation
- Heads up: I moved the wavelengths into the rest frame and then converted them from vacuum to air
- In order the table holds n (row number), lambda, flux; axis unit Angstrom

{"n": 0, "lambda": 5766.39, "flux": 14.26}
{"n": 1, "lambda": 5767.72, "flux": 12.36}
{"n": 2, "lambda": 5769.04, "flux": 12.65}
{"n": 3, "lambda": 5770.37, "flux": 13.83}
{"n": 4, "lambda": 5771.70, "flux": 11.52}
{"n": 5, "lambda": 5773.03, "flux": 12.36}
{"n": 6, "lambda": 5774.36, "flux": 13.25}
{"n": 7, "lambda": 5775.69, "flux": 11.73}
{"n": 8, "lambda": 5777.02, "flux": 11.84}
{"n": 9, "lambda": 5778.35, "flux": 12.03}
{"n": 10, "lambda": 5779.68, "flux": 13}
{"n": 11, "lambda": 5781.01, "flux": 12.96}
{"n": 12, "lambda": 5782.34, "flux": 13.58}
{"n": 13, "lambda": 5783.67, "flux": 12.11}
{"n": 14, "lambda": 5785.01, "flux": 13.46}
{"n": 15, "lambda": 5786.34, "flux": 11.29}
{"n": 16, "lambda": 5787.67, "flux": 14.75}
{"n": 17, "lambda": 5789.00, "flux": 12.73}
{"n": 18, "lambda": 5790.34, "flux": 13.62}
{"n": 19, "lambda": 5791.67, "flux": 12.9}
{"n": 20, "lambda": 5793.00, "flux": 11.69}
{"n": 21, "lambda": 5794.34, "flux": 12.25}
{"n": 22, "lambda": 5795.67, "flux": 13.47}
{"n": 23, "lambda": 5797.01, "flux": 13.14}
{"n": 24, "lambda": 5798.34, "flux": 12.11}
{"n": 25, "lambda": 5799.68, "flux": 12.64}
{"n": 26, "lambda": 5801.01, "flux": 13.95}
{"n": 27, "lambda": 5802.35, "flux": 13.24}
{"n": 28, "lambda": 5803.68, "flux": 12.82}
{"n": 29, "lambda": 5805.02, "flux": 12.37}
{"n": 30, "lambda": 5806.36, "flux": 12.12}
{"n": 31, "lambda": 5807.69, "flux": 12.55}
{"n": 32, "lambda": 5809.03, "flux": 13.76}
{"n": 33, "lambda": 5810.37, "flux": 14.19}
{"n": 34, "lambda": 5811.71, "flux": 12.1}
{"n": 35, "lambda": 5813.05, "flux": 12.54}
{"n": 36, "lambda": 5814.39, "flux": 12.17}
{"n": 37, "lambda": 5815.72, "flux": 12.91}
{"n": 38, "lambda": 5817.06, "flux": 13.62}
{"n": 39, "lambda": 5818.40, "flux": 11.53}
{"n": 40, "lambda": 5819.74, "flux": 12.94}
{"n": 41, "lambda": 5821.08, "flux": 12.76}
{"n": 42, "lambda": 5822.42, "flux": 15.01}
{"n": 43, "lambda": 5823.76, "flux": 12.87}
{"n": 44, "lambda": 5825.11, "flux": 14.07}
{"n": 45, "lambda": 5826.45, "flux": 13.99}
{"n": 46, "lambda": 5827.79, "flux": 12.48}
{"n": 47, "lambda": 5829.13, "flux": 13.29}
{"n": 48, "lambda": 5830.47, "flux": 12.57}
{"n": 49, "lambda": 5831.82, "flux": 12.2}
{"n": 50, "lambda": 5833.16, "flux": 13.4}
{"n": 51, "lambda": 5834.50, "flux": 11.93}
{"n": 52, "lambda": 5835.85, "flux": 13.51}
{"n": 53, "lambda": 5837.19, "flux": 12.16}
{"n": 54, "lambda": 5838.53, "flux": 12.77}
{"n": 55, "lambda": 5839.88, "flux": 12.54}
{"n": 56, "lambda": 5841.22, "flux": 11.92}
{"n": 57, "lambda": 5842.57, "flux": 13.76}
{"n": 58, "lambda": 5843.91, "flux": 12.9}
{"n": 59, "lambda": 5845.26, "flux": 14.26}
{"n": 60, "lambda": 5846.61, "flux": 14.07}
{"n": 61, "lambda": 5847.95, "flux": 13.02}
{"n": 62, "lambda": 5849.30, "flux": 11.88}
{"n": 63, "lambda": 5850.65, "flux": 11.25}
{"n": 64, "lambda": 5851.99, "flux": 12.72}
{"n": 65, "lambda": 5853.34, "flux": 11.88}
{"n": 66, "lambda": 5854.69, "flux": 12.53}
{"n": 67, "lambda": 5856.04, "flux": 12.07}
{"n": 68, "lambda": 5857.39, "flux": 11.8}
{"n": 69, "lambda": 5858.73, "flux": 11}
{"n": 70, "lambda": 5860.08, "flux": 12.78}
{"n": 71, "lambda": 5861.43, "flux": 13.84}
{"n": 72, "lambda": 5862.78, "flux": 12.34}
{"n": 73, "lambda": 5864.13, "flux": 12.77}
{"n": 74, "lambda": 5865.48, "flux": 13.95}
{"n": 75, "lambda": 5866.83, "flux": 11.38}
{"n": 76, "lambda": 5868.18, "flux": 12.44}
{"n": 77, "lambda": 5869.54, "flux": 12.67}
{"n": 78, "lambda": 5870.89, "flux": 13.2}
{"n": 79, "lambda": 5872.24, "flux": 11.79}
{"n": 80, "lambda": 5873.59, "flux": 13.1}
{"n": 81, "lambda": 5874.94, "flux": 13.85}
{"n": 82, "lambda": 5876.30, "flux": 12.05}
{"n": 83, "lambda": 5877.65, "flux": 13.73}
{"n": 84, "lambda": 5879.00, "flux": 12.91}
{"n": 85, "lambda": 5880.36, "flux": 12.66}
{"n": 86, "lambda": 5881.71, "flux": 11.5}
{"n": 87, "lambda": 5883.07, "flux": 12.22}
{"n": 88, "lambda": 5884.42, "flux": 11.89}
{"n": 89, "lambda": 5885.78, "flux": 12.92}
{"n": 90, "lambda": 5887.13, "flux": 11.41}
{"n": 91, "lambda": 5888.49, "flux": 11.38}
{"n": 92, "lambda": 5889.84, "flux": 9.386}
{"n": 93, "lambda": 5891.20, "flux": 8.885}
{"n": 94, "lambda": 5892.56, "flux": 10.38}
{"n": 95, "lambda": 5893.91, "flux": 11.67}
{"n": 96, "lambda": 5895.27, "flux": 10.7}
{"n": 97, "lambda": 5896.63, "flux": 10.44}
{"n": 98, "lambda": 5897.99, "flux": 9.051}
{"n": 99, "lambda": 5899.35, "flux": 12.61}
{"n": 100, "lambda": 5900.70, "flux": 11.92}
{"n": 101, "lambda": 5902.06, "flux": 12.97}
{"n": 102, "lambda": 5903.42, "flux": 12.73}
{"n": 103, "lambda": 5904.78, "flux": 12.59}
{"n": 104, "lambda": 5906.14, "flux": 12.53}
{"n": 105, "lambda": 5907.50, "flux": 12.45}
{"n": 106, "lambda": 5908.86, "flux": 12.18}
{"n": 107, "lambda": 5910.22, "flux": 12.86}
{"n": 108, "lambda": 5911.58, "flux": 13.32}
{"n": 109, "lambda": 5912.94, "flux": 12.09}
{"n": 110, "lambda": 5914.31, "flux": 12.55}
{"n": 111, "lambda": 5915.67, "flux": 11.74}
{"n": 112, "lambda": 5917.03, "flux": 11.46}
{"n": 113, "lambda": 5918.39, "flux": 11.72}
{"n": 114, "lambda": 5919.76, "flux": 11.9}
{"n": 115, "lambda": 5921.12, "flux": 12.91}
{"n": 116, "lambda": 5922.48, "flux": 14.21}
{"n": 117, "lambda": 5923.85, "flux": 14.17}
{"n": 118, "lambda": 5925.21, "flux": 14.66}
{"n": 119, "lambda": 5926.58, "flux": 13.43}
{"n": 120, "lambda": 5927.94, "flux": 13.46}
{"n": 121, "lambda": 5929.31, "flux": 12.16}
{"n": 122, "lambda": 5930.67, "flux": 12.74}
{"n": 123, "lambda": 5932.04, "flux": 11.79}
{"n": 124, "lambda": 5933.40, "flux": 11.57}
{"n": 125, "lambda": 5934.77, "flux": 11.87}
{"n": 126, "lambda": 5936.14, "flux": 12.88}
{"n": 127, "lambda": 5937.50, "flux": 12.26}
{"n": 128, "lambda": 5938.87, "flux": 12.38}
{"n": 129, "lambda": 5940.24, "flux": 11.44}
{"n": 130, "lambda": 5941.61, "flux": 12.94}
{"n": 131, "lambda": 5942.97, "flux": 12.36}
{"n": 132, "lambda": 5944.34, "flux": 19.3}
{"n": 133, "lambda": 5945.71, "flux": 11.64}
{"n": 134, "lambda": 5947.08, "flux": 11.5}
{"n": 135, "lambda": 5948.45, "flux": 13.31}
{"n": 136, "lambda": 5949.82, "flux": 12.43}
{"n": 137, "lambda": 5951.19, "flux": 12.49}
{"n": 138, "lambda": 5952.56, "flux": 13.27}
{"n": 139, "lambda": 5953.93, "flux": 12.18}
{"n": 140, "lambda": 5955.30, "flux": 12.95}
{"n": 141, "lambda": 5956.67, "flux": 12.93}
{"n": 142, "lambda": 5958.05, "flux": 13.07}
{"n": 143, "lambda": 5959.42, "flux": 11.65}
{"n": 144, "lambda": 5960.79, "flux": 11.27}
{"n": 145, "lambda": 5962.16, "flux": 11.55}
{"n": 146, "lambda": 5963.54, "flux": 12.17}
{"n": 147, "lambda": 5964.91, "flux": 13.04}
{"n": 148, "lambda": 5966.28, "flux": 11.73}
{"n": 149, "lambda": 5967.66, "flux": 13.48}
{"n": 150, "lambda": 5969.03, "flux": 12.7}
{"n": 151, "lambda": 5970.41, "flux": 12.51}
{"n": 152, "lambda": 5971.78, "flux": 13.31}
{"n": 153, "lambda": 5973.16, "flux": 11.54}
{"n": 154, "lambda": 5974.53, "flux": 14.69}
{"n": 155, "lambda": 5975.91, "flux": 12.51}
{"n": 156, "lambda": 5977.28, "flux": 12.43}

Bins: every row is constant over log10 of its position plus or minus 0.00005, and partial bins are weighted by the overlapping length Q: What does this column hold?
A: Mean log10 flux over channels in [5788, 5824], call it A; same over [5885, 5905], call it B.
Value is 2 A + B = 3.27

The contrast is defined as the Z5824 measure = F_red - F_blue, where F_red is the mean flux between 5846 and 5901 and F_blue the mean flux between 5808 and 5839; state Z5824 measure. -0.94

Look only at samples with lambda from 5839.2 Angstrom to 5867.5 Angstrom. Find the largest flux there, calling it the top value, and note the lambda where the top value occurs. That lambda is 5845.26 Angstrom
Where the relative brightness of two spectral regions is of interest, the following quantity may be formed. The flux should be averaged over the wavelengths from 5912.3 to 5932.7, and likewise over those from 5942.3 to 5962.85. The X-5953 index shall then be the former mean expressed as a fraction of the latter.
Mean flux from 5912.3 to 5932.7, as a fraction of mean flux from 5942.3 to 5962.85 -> 1.00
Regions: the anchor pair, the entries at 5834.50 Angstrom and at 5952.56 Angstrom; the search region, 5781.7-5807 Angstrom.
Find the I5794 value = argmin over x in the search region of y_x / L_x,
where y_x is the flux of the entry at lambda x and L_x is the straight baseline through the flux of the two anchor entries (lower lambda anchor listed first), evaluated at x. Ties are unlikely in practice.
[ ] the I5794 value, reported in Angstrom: 5786.34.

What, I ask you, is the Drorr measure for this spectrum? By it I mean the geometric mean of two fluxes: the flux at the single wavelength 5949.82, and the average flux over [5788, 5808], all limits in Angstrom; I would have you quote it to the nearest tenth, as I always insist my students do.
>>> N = 12.6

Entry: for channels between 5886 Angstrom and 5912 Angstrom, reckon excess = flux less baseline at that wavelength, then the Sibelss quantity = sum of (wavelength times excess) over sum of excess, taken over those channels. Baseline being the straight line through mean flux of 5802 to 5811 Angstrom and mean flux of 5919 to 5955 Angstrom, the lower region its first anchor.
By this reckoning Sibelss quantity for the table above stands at 5894.2 Angstrom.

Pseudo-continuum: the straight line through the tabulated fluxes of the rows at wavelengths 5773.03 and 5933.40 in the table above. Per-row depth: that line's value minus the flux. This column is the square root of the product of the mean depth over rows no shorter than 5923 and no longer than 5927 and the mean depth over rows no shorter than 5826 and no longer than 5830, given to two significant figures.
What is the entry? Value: 1.7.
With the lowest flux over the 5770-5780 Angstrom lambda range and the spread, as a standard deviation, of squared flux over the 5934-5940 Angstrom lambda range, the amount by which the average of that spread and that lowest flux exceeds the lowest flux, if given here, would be -1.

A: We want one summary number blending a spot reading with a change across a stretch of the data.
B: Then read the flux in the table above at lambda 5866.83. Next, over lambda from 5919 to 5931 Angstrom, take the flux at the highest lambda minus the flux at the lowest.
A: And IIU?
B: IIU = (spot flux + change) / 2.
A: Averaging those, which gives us 6.11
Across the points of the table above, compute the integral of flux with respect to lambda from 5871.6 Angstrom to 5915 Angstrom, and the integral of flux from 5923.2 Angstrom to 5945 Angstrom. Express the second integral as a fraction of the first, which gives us 0.55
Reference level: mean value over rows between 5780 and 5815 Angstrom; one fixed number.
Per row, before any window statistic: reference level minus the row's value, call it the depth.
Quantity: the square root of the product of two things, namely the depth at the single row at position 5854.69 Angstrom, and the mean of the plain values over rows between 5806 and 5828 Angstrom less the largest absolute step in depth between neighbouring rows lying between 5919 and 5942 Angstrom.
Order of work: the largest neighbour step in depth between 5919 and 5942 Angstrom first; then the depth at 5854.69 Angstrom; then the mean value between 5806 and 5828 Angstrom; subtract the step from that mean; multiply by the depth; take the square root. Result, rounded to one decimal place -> 2.0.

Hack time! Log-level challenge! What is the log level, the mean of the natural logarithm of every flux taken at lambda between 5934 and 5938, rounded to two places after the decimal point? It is 2.51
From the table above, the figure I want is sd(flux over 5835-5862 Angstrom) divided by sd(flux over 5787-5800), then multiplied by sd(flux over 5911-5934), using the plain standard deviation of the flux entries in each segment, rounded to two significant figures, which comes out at 1.1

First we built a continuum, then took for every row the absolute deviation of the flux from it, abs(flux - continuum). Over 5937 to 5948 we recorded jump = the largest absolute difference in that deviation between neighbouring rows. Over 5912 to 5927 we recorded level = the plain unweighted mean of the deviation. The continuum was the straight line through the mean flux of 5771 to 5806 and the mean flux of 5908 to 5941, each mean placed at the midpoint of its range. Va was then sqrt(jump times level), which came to 2.5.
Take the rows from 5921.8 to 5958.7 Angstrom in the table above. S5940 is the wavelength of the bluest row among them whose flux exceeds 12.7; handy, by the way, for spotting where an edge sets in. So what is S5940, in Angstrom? 5922.48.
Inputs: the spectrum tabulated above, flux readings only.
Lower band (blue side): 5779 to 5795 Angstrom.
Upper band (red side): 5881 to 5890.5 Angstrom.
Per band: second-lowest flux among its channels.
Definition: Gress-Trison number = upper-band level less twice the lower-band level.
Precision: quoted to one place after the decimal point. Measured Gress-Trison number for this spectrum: -12.0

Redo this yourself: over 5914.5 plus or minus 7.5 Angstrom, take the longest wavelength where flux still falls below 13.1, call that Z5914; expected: 5921.12 Angstrom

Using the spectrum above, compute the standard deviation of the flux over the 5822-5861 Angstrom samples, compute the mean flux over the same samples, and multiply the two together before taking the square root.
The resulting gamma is 3.5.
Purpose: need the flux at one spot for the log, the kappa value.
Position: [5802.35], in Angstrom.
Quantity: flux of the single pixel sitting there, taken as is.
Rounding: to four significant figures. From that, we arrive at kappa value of 13.24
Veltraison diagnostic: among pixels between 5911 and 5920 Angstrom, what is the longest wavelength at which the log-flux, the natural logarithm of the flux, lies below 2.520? 5919.76 Angstrom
